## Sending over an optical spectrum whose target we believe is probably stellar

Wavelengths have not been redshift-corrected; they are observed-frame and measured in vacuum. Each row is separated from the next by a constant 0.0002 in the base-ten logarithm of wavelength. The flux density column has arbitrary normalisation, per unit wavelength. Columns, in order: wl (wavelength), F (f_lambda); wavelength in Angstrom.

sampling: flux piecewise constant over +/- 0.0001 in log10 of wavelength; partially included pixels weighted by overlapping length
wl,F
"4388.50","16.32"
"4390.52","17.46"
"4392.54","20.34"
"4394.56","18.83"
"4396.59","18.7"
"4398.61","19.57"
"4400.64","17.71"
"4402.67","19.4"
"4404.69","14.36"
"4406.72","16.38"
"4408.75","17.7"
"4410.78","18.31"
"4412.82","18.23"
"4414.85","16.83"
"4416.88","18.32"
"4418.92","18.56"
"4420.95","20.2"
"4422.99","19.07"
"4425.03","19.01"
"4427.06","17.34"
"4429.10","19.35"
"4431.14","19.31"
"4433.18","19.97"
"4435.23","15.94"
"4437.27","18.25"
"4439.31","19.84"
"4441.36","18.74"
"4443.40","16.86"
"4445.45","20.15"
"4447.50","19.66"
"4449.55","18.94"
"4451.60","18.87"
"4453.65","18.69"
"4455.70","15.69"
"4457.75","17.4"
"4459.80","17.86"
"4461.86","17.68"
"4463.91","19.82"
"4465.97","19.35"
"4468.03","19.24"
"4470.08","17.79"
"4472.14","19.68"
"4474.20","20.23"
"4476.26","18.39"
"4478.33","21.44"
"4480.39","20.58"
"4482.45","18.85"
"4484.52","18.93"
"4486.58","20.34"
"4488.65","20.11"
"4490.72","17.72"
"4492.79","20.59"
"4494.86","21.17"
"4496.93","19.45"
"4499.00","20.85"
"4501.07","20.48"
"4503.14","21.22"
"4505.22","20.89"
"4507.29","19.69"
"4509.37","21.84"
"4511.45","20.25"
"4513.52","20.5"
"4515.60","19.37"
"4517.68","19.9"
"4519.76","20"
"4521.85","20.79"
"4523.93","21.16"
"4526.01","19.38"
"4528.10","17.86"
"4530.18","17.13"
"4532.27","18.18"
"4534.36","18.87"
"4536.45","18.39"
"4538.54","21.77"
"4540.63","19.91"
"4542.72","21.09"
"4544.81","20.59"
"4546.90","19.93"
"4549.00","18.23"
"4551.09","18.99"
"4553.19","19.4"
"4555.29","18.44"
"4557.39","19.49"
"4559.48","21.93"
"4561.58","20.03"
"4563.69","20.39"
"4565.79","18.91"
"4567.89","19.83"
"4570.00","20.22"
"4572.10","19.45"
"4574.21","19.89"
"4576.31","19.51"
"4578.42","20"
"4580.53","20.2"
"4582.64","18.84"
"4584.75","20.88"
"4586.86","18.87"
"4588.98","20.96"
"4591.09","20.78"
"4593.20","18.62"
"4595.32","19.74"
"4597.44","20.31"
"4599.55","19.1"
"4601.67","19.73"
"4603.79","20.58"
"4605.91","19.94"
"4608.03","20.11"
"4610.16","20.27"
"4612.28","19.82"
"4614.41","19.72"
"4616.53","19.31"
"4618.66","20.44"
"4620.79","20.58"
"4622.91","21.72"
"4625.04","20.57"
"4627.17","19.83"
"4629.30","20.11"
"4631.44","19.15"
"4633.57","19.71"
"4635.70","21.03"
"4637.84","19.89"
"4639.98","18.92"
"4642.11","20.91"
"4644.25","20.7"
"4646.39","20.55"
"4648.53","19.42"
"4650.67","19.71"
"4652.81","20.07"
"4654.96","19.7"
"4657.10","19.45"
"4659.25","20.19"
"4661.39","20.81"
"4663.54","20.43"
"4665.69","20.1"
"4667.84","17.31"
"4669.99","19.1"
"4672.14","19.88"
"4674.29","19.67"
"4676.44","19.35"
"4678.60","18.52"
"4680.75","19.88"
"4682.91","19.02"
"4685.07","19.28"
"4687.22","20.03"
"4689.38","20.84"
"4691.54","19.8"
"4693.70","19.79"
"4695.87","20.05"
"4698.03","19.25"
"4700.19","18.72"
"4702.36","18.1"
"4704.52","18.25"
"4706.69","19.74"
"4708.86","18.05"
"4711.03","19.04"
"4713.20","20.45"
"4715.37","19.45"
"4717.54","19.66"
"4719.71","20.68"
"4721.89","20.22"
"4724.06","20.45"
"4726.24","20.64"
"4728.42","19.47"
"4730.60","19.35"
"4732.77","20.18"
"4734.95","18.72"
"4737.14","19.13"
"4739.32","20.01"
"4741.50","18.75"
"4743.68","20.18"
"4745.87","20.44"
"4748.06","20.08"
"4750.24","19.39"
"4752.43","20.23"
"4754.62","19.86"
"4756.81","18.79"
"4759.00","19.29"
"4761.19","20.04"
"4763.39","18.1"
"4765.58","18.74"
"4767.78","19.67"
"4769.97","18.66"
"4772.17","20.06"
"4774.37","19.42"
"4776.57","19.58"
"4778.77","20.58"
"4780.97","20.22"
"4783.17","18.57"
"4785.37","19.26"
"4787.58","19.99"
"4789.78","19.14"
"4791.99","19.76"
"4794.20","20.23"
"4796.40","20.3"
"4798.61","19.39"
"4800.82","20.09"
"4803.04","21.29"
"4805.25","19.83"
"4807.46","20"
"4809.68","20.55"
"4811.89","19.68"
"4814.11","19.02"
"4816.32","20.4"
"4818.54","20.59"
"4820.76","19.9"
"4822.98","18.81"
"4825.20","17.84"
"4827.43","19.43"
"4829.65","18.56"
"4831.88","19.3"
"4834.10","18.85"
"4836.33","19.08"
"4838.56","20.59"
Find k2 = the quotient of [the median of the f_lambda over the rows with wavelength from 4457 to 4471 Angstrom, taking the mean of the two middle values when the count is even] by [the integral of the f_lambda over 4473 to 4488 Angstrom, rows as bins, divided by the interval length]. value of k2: 0.90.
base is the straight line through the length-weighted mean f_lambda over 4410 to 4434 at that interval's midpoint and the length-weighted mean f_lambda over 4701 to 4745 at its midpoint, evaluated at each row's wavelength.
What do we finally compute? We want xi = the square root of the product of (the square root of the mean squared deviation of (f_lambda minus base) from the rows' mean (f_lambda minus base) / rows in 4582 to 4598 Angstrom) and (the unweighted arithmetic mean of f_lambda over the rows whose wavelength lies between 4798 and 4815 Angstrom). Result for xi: 4.3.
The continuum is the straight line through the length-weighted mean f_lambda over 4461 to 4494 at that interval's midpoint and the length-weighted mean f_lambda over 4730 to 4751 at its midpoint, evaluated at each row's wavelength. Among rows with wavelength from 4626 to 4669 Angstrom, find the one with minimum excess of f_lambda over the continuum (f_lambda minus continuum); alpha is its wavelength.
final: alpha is 4667.84 Angstrom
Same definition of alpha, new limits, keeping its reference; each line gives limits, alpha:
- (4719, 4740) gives 4734.95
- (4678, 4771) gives 4708.86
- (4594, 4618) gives 4599.55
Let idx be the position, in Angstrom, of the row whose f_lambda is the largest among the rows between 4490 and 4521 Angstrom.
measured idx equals 4509.37 Angstrom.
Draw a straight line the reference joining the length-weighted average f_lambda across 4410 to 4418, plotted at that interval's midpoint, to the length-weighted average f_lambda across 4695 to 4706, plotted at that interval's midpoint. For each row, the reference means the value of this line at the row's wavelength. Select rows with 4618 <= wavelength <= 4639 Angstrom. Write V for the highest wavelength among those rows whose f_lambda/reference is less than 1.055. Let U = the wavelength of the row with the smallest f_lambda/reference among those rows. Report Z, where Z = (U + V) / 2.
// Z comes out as 4631.4 Angstrom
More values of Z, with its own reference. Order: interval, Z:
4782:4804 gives 4792.0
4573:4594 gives 4593.2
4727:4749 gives 4741.5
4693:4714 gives 4709.9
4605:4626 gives 4616.5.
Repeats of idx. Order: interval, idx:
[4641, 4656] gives 4642.11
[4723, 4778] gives 4726.24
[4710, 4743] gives 4719.71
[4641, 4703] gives 4642.11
